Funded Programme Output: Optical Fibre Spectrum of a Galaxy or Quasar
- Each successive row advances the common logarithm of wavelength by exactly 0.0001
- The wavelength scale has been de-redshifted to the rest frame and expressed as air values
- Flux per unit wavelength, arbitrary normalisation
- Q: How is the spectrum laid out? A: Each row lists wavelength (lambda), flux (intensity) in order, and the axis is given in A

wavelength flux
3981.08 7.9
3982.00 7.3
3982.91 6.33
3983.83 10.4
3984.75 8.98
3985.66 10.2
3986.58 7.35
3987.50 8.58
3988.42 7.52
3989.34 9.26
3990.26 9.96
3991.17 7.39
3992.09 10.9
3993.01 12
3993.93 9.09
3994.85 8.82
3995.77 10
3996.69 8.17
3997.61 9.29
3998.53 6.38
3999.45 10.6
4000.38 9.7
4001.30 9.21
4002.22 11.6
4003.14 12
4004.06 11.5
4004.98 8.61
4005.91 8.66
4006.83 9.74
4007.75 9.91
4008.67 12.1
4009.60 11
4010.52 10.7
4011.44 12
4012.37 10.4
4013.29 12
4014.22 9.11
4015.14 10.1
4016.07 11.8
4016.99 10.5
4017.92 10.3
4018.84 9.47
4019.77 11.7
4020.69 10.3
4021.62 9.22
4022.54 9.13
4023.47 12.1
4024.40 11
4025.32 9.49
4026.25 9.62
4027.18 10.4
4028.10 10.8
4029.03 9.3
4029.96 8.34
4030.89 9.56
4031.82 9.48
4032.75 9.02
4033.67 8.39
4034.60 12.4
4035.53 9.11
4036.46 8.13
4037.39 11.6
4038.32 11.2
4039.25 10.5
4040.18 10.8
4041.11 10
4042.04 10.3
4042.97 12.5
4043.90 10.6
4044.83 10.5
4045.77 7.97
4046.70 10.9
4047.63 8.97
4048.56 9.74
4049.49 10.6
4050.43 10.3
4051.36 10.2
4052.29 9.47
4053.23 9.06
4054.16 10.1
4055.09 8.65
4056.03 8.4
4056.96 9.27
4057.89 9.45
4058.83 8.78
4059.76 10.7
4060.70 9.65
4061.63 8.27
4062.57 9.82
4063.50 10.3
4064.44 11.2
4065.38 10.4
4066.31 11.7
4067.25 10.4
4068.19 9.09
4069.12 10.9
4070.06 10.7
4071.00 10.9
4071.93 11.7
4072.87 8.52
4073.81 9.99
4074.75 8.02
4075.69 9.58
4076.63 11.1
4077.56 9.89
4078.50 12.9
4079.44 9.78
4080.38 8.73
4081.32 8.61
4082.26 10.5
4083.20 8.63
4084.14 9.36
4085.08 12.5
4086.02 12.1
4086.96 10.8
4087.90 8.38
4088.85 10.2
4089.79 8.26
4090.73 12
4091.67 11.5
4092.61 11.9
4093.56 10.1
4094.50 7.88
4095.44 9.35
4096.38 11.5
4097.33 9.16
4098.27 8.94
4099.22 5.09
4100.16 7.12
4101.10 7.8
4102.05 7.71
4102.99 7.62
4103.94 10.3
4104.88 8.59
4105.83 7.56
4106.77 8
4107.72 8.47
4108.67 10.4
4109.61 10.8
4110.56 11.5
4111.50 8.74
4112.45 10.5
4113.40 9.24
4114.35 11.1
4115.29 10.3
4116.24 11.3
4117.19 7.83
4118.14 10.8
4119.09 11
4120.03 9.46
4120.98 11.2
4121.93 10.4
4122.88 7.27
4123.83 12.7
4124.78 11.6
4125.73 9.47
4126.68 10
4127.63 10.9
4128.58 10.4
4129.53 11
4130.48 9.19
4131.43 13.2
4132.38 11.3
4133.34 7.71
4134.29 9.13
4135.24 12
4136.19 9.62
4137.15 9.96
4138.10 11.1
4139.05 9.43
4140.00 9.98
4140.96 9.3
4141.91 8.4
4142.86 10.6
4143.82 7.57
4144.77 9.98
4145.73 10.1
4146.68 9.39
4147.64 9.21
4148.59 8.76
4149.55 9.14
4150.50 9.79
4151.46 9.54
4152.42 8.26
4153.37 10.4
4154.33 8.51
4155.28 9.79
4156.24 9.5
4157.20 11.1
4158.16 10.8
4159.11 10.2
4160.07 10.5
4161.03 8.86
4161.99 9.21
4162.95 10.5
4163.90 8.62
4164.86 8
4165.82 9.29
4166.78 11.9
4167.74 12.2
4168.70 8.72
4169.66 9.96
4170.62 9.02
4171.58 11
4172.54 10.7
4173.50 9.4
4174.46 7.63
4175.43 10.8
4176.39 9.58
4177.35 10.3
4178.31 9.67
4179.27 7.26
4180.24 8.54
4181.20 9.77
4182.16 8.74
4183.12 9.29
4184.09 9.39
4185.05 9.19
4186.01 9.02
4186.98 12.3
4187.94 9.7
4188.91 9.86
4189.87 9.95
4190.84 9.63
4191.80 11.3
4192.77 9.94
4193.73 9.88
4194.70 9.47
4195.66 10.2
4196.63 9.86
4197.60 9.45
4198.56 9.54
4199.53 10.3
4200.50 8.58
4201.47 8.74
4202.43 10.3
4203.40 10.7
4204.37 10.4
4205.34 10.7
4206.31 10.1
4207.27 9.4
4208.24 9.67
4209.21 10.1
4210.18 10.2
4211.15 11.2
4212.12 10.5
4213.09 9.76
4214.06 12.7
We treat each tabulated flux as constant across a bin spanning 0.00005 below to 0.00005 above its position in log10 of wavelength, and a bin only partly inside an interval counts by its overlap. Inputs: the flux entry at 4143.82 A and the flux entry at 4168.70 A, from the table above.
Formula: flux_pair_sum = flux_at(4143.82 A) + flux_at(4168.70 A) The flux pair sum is 16.3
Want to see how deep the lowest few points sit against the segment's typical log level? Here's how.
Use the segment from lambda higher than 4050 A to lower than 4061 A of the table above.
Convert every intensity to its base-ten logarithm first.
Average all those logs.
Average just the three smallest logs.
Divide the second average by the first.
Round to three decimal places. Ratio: 0.957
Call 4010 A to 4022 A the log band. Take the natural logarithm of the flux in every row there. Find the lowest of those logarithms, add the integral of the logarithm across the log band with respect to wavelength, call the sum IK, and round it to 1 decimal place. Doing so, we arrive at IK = 30.5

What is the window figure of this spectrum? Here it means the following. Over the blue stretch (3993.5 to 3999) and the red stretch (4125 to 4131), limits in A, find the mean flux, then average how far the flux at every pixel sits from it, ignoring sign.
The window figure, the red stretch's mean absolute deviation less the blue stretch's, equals -0.3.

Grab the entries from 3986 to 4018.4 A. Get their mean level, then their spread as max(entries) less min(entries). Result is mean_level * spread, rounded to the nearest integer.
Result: 57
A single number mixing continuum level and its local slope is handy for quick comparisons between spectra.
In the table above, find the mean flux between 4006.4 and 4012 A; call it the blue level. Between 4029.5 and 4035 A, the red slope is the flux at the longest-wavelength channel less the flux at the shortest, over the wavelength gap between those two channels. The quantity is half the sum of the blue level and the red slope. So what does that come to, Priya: 5.9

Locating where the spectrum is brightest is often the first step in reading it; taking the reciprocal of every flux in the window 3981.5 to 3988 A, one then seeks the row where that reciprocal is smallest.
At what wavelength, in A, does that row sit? 3983.83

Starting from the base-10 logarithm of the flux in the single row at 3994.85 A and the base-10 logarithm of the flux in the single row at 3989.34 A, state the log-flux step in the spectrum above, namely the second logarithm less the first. 0.021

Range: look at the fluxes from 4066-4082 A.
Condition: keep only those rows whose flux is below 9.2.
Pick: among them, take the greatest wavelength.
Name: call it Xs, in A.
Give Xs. 4081.32 A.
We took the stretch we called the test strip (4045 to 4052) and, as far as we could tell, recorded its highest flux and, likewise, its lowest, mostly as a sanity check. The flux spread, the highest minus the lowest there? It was 2.9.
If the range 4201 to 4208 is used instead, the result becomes 2.0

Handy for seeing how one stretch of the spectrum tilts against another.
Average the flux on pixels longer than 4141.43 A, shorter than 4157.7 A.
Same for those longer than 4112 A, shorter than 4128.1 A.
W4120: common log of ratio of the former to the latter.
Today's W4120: -0.039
